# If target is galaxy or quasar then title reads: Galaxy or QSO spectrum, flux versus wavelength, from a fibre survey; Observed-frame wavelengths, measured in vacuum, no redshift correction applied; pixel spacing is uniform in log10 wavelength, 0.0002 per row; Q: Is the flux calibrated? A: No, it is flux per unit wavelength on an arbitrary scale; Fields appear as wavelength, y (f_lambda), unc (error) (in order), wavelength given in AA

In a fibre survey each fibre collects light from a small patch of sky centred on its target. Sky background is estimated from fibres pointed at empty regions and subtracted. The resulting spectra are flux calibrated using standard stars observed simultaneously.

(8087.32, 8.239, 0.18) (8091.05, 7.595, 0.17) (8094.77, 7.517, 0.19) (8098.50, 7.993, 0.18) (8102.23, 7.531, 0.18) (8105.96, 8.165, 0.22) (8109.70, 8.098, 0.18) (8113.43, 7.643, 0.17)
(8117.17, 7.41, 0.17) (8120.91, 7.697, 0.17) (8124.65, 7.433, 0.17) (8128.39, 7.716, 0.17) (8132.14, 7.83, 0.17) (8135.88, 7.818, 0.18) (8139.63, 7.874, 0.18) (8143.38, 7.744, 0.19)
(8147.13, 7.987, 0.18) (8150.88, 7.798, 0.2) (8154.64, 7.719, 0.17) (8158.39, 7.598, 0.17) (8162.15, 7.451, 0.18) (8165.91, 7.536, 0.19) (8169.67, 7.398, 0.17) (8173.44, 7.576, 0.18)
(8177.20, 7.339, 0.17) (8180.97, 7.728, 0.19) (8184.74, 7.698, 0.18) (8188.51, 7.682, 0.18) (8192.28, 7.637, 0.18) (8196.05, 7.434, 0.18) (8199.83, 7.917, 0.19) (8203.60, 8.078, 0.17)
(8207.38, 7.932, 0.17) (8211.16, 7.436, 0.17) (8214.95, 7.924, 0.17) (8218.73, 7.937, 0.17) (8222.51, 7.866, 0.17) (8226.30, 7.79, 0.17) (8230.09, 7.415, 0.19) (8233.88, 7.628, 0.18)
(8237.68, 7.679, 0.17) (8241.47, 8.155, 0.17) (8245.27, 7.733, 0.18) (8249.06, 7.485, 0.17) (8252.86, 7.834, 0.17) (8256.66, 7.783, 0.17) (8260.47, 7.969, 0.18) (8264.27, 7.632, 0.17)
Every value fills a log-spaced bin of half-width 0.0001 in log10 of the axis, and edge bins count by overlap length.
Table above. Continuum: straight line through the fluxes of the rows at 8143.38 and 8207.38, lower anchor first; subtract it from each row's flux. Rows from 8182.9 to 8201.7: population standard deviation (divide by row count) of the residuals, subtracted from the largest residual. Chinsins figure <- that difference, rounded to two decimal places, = -0.14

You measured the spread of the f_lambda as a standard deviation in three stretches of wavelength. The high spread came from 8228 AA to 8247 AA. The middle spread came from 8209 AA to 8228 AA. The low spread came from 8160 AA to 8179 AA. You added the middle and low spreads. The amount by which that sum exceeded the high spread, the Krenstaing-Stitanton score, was 0.03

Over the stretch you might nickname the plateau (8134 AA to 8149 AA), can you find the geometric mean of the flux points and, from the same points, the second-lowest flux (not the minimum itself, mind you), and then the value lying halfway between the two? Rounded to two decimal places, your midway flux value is 7.84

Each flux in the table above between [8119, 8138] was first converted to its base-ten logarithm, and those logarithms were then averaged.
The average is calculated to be 0.886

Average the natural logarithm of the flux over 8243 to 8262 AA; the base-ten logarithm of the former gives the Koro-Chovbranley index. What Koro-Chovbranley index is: 0.312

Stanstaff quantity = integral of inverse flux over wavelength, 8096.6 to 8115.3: 2.4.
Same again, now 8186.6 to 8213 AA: 3.4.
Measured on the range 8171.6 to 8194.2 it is 3.0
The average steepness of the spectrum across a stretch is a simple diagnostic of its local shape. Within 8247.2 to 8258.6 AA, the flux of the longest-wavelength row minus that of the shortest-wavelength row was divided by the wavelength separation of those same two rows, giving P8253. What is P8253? 0.04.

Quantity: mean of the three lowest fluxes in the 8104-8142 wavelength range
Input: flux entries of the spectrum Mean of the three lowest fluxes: 7.50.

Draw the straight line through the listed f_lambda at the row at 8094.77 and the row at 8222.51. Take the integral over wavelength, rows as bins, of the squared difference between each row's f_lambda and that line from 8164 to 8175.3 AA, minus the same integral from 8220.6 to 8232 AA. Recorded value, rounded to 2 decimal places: -0.27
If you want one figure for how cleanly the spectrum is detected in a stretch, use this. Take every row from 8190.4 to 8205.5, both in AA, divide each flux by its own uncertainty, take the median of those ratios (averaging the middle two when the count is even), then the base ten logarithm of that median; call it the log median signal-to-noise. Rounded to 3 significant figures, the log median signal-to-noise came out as 1.62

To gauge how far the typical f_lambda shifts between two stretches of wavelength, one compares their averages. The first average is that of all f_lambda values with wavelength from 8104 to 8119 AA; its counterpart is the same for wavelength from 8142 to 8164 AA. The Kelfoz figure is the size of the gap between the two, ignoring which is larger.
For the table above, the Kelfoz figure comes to 0.11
